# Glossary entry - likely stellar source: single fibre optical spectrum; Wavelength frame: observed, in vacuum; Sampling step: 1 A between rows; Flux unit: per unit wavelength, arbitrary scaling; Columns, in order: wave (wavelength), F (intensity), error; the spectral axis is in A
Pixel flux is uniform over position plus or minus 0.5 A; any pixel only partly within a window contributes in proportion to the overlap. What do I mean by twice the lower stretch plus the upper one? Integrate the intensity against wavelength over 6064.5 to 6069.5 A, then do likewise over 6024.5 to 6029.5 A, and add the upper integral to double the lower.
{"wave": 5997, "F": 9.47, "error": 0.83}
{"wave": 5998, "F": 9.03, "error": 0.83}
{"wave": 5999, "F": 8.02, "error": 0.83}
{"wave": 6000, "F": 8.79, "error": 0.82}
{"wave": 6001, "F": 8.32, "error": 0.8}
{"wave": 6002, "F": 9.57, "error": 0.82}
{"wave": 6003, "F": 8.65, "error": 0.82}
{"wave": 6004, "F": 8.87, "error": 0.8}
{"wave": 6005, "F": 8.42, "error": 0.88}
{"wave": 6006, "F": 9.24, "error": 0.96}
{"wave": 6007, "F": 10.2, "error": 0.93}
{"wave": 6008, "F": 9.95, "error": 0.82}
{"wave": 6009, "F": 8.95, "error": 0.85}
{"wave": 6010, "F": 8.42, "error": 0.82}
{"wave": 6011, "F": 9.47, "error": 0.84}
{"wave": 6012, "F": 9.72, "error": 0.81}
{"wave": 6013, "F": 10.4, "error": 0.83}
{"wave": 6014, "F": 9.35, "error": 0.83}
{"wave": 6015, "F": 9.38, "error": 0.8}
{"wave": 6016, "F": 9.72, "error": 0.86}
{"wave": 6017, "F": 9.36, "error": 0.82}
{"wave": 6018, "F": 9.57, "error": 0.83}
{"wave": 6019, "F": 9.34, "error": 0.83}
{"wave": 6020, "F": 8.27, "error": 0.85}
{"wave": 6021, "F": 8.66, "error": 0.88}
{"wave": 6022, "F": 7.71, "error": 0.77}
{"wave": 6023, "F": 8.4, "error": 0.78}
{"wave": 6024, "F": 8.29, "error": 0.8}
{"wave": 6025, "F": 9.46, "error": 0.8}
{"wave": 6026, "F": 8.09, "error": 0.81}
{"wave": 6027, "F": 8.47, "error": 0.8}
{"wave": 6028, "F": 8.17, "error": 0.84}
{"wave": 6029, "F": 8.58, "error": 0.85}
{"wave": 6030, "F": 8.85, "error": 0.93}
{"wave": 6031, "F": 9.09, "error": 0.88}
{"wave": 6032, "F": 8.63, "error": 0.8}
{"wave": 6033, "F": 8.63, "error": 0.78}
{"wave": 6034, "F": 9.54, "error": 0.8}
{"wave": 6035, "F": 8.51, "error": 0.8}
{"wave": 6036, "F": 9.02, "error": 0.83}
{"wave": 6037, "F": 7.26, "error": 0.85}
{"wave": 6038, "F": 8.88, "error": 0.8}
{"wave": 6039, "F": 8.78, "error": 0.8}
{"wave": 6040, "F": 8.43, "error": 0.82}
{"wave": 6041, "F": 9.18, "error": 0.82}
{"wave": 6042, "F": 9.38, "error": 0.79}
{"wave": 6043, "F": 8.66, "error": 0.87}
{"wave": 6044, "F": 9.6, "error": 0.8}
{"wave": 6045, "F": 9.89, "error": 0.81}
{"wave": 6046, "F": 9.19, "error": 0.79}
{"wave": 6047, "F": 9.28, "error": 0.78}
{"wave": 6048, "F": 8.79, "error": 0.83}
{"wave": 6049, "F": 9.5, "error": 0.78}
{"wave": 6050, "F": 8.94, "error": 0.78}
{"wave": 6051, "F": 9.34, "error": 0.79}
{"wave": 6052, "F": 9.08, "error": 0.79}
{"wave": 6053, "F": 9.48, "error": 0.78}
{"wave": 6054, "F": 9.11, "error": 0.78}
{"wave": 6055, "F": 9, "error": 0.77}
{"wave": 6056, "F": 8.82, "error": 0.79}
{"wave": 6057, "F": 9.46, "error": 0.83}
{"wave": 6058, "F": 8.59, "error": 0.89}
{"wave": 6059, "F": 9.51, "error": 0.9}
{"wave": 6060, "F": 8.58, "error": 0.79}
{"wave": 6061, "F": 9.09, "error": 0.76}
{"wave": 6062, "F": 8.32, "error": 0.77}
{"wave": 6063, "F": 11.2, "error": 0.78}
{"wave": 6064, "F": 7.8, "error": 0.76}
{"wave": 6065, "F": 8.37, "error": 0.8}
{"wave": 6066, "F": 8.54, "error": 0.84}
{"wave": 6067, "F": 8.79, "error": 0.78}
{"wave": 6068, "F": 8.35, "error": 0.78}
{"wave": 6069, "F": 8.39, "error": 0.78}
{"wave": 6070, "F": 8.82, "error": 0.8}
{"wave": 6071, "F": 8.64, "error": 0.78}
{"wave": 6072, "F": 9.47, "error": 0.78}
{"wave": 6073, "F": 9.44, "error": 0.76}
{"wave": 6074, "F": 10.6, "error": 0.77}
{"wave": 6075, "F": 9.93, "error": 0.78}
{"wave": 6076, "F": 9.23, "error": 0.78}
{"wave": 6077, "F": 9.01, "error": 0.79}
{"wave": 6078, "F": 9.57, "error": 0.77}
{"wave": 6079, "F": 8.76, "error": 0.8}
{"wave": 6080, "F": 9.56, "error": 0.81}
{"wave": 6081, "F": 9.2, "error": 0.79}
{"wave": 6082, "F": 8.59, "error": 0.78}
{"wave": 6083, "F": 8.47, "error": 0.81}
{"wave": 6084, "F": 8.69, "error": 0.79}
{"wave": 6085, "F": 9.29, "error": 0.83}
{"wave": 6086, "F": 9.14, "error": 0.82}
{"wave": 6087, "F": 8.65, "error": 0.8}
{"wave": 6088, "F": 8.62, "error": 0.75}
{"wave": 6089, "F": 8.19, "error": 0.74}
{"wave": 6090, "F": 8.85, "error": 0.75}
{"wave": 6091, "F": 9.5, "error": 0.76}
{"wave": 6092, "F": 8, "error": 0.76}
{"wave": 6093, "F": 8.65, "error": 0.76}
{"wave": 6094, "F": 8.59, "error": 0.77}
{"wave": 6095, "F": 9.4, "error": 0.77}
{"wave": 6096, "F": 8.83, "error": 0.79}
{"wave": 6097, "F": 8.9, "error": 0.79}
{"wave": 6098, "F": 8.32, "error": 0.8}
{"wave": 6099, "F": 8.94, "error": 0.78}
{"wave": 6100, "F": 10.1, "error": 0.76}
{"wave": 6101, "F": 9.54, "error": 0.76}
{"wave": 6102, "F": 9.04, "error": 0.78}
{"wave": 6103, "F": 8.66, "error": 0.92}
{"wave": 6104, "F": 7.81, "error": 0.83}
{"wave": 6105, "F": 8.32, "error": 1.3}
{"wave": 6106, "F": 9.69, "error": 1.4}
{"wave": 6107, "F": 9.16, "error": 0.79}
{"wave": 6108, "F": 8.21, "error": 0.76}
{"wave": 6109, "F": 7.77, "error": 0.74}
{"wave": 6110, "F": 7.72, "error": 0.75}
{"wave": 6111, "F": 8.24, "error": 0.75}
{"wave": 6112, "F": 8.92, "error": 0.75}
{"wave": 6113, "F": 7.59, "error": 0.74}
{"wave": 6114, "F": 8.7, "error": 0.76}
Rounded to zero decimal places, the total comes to 128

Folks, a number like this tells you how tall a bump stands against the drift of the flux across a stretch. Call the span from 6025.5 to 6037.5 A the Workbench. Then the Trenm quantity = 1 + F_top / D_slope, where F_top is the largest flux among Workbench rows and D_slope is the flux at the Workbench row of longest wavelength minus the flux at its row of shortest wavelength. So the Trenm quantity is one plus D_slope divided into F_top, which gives -10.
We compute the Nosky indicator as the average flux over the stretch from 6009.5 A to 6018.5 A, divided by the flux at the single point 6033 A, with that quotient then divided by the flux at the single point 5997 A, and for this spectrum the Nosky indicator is 0.116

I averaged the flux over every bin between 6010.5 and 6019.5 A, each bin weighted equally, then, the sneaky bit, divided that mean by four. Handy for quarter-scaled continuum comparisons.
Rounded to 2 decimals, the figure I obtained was 2.40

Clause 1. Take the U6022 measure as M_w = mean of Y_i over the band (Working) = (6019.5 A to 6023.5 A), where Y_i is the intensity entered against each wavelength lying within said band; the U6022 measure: 8.3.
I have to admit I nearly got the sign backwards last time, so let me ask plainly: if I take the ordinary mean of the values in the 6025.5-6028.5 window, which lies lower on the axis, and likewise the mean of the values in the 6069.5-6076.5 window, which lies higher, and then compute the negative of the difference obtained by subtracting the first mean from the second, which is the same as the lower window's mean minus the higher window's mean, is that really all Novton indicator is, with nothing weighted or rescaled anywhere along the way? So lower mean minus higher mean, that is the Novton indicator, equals -1.2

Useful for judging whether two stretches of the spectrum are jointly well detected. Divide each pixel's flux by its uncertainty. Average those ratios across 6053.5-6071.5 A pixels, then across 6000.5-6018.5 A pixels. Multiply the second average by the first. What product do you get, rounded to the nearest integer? 123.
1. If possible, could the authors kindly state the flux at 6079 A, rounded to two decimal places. 8.76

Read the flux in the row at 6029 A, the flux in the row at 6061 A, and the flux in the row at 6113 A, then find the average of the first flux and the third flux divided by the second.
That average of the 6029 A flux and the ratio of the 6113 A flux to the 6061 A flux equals 4.71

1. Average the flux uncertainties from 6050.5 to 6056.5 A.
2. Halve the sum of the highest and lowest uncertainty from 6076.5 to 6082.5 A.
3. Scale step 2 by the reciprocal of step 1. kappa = 1.01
